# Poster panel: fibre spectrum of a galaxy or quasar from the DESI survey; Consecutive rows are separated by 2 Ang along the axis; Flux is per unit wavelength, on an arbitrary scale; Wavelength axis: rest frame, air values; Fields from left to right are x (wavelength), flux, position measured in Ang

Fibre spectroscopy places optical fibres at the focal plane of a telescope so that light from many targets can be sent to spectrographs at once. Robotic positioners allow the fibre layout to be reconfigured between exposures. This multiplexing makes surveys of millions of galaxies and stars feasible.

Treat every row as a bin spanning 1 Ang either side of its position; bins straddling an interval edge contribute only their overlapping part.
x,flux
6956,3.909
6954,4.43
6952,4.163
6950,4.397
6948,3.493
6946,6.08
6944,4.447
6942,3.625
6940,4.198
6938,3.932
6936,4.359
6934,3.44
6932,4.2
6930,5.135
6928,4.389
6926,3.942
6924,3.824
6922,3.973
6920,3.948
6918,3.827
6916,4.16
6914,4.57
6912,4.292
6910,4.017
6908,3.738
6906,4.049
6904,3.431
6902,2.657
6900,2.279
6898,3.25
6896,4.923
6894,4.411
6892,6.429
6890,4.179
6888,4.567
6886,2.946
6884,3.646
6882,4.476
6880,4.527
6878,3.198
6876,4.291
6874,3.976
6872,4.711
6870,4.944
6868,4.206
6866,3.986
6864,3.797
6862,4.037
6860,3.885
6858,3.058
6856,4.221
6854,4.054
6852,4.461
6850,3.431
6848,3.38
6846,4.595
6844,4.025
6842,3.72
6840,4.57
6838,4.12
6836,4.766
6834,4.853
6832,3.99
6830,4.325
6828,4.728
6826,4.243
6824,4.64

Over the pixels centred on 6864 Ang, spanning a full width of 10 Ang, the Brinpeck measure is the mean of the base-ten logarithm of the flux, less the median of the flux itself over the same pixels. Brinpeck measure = -3.4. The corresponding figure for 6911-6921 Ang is -3.5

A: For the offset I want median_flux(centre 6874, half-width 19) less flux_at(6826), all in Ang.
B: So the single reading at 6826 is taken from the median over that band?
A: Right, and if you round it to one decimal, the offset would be -0.1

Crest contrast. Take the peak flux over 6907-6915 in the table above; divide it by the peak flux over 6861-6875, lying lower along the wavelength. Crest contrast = 0.9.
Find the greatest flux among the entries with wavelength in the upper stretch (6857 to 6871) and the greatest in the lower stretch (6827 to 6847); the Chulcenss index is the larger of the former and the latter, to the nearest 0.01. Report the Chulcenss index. 4.94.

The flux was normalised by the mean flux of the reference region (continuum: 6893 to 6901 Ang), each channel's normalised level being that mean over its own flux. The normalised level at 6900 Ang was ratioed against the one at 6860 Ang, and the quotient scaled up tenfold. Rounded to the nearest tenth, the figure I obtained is 17.0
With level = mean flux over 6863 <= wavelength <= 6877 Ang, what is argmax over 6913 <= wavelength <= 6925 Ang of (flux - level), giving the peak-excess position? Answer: 6914 Ang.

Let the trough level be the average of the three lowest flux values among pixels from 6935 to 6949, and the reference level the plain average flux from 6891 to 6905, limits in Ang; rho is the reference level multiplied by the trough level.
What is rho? 14.4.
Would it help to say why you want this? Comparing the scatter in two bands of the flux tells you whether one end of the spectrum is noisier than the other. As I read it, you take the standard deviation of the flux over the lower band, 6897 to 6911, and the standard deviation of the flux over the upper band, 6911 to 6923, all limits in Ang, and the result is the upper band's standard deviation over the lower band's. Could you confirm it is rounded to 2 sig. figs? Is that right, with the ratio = 0.40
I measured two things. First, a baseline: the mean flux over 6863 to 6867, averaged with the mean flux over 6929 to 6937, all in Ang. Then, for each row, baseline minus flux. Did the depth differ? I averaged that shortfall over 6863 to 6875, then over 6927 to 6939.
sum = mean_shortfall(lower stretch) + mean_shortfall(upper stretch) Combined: -0.3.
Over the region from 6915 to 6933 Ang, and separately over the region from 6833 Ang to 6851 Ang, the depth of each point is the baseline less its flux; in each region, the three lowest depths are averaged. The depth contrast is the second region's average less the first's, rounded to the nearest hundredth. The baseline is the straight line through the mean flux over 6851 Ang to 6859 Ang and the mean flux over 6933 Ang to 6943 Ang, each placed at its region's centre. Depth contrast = -0.12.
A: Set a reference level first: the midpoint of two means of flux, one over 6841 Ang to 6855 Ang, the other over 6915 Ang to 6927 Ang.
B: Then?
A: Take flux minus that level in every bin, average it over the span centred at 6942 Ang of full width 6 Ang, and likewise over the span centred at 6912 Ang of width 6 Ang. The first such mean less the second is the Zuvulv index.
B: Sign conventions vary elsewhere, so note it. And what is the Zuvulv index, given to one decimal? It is -0.2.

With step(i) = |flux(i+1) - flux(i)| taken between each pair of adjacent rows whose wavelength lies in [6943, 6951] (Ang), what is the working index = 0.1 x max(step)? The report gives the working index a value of 0.259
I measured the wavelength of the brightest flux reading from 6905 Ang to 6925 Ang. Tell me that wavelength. 6914 Ang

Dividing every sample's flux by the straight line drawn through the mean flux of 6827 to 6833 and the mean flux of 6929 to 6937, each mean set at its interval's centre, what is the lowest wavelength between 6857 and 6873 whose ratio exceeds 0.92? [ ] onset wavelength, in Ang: 6862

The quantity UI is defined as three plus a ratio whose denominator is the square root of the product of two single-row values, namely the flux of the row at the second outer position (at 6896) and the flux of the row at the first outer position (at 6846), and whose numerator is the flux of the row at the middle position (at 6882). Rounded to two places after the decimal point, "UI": 3.94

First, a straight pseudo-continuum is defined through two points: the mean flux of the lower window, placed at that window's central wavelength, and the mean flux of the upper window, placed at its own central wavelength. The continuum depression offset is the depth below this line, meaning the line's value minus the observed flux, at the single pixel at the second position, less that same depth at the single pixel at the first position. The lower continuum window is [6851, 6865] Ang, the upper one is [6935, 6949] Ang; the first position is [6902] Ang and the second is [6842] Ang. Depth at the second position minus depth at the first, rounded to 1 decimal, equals -1.3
